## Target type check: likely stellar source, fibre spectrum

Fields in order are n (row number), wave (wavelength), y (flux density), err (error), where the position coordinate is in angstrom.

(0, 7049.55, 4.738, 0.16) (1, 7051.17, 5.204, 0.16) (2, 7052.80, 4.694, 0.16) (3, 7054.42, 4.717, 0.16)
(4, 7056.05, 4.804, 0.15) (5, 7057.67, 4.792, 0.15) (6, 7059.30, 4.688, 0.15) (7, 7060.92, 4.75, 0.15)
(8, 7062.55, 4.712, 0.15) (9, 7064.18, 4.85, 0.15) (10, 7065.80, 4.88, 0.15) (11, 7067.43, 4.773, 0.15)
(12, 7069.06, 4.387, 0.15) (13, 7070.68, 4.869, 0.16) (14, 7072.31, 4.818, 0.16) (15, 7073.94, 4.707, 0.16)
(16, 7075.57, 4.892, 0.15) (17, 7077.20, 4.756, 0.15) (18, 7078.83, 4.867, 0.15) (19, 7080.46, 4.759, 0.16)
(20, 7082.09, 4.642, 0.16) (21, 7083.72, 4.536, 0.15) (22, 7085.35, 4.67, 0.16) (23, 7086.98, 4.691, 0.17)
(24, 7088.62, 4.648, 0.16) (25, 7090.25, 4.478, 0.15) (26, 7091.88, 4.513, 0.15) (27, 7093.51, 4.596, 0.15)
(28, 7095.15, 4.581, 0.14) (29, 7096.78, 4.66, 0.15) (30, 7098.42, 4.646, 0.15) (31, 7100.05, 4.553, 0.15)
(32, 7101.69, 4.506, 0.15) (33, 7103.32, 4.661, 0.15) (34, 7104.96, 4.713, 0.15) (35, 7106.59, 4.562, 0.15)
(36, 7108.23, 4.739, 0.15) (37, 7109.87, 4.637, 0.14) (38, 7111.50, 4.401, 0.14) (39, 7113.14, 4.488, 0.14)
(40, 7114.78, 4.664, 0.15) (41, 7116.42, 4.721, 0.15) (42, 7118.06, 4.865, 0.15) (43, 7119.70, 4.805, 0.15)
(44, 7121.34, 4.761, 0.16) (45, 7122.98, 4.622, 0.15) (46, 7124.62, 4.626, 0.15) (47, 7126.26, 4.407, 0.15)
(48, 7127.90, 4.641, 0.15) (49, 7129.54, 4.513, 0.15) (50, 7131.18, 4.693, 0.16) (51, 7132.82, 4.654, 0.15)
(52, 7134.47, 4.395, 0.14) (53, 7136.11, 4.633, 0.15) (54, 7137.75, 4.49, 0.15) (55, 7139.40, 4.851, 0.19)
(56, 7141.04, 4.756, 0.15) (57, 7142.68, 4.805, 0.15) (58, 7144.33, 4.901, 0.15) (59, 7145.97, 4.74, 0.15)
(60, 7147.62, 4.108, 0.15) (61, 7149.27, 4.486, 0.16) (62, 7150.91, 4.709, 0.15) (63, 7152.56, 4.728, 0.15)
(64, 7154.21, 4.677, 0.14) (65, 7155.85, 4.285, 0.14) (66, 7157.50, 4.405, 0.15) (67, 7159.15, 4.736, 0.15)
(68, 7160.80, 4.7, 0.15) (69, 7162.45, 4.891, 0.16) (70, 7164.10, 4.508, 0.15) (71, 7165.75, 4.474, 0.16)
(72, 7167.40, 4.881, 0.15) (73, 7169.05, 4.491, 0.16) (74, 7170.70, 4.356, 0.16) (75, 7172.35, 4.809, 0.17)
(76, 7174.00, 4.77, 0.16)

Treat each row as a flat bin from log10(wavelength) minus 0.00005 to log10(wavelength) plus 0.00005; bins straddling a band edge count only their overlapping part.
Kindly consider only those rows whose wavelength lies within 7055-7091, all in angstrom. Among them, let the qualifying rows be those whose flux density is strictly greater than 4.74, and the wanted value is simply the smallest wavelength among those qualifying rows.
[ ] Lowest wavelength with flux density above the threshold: 7056.05 angstrom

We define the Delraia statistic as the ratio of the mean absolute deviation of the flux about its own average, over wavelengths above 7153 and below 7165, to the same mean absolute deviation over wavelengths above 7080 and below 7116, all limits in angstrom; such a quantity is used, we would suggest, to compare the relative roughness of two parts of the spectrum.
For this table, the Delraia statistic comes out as 2.2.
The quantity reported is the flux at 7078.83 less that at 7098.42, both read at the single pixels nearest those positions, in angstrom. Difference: 0.22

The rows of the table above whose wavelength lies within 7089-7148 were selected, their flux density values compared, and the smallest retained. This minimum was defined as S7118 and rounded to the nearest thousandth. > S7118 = 4.108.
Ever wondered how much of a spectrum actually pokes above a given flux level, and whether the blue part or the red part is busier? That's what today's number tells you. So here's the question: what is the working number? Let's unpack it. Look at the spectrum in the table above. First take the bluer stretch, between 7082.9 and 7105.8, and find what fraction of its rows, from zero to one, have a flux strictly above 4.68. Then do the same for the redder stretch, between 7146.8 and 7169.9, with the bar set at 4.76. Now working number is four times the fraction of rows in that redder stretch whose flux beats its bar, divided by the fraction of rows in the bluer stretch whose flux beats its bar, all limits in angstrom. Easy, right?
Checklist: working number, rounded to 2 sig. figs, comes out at 4.0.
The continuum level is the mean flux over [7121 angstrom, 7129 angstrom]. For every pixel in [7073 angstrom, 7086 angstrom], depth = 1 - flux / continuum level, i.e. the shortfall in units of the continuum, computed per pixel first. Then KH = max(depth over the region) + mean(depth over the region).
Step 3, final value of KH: -0.01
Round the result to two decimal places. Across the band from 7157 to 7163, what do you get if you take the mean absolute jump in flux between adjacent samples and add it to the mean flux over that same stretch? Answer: 4.87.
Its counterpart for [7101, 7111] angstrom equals 4.76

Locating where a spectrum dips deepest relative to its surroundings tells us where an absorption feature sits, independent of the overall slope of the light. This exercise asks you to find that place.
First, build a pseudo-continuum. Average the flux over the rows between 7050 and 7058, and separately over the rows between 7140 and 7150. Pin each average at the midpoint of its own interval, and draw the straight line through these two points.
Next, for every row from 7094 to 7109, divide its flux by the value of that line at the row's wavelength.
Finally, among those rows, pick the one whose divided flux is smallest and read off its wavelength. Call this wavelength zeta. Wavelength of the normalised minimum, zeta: 7101.69 angstrom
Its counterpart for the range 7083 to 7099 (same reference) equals 7090.25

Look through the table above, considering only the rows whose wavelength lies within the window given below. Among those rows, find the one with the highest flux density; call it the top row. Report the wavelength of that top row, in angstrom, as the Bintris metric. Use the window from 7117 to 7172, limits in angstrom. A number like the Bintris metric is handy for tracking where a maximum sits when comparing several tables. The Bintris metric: 7144.33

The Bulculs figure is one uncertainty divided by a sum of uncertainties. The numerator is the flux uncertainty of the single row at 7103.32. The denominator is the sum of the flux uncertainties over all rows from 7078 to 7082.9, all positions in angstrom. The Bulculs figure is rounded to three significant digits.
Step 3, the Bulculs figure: 0.319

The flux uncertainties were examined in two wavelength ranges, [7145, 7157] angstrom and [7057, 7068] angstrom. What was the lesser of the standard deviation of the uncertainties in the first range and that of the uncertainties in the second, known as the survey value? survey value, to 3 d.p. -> 0.000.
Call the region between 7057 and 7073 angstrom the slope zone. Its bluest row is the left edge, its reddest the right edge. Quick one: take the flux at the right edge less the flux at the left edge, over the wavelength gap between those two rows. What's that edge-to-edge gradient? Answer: 0.0018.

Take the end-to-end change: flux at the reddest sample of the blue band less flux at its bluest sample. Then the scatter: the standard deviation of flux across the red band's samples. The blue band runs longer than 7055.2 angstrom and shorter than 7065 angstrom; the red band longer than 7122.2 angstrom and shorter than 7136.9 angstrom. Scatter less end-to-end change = 0.06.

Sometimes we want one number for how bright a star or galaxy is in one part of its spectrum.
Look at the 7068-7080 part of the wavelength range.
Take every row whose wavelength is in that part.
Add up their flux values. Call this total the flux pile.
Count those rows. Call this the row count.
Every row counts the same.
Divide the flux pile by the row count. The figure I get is 4.76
